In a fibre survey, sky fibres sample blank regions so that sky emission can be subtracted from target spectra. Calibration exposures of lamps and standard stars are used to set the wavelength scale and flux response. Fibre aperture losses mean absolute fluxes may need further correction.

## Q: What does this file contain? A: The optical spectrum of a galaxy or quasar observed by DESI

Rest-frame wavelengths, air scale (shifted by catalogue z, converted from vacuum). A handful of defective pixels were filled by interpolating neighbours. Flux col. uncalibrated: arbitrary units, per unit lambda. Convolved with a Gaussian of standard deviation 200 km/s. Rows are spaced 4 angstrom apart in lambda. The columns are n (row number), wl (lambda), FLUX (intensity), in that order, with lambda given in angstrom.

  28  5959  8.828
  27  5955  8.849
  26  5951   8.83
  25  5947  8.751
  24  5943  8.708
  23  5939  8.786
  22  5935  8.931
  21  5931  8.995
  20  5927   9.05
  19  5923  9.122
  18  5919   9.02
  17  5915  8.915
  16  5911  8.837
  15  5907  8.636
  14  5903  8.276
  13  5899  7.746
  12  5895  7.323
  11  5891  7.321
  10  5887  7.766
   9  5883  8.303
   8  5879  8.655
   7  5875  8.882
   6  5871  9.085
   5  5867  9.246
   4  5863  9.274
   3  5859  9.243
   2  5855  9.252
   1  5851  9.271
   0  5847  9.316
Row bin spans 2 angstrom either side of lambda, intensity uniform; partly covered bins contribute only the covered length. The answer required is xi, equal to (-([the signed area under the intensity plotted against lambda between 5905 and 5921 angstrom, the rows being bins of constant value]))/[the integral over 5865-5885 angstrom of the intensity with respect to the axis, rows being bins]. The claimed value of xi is -0.8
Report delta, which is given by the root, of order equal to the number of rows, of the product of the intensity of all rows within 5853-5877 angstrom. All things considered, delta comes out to 9.16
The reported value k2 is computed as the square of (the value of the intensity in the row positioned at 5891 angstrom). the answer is 54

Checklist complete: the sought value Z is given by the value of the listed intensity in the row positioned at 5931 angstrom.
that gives 8.995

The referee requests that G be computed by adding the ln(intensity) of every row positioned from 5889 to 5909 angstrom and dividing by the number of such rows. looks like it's 2.06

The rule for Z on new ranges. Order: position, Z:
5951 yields 8.83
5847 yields 9.316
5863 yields 9.274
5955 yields 8.849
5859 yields 9.243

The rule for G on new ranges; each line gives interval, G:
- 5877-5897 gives 2.06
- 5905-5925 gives 2.19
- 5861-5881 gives 2.20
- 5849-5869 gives 2.23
